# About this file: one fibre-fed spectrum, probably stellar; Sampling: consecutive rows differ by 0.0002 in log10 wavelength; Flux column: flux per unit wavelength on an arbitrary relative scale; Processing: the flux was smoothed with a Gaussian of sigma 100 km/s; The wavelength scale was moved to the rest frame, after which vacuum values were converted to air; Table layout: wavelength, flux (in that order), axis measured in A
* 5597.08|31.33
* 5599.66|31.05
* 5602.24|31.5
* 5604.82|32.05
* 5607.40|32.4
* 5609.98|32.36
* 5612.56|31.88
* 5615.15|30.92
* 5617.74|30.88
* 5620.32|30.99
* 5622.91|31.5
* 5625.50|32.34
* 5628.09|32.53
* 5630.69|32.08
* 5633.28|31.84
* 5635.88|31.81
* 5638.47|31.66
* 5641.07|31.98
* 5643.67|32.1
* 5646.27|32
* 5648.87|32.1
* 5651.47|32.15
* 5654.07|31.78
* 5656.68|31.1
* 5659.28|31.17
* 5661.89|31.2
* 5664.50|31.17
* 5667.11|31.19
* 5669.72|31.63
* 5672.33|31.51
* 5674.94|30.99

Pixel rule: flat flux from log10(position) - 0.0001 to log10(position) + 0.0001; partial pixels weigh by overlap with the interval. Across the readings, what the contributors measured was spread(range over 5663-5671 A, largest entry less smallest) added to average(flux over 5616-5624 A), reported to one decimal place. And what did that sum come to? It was 31.6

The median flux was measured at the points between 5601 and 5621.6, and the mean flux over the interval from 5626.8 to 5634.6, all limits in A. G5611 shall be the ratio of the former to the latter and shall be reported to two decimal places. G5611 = 0.99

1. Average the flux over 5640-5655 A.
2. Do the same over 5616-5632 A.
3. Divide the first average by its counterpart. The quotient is 1.01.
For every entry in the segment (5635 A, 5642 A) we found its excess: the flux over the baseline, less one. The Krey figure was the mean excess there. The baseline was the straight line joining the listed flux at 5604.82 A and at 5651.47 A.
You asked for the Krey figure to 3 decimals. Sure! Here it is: -0.010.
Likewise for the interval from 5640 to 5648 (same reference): -0.003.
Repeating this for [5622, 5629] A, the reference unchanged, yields 0.001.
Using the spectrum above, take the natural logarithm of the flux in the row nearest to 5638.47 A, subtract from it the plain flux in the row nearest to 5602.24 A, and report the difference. -28.0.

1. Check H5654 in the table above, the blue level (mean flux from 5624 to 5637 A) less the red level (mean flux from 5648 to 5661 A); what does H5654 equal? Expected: 0.46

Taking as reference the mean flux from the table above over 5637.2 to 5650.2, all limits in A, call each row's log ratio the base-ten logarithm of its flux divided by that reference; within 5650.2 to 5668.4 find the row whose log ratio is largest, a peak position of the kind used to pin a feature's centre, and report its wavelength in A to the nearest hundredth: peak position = 5651.47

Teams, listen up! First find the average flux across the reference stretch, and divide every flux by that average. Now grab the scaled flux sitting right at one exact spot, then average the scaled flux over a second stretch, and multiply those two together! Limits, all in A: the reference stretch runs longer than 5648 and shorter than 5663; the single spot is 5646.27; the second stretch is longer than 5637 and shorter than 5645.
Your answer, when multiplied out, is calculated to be 1.024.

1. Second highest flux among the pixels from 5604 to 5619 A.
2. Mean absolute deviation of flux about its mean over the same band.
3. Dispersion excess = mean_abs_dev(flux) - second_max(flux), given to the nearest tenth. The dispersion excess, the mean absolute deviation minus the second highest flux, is -31.8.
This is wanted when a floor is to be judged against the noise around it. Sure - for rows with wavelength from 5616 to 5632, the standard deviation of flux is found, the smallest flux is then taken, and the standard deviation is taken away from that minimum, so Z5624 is 30.2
